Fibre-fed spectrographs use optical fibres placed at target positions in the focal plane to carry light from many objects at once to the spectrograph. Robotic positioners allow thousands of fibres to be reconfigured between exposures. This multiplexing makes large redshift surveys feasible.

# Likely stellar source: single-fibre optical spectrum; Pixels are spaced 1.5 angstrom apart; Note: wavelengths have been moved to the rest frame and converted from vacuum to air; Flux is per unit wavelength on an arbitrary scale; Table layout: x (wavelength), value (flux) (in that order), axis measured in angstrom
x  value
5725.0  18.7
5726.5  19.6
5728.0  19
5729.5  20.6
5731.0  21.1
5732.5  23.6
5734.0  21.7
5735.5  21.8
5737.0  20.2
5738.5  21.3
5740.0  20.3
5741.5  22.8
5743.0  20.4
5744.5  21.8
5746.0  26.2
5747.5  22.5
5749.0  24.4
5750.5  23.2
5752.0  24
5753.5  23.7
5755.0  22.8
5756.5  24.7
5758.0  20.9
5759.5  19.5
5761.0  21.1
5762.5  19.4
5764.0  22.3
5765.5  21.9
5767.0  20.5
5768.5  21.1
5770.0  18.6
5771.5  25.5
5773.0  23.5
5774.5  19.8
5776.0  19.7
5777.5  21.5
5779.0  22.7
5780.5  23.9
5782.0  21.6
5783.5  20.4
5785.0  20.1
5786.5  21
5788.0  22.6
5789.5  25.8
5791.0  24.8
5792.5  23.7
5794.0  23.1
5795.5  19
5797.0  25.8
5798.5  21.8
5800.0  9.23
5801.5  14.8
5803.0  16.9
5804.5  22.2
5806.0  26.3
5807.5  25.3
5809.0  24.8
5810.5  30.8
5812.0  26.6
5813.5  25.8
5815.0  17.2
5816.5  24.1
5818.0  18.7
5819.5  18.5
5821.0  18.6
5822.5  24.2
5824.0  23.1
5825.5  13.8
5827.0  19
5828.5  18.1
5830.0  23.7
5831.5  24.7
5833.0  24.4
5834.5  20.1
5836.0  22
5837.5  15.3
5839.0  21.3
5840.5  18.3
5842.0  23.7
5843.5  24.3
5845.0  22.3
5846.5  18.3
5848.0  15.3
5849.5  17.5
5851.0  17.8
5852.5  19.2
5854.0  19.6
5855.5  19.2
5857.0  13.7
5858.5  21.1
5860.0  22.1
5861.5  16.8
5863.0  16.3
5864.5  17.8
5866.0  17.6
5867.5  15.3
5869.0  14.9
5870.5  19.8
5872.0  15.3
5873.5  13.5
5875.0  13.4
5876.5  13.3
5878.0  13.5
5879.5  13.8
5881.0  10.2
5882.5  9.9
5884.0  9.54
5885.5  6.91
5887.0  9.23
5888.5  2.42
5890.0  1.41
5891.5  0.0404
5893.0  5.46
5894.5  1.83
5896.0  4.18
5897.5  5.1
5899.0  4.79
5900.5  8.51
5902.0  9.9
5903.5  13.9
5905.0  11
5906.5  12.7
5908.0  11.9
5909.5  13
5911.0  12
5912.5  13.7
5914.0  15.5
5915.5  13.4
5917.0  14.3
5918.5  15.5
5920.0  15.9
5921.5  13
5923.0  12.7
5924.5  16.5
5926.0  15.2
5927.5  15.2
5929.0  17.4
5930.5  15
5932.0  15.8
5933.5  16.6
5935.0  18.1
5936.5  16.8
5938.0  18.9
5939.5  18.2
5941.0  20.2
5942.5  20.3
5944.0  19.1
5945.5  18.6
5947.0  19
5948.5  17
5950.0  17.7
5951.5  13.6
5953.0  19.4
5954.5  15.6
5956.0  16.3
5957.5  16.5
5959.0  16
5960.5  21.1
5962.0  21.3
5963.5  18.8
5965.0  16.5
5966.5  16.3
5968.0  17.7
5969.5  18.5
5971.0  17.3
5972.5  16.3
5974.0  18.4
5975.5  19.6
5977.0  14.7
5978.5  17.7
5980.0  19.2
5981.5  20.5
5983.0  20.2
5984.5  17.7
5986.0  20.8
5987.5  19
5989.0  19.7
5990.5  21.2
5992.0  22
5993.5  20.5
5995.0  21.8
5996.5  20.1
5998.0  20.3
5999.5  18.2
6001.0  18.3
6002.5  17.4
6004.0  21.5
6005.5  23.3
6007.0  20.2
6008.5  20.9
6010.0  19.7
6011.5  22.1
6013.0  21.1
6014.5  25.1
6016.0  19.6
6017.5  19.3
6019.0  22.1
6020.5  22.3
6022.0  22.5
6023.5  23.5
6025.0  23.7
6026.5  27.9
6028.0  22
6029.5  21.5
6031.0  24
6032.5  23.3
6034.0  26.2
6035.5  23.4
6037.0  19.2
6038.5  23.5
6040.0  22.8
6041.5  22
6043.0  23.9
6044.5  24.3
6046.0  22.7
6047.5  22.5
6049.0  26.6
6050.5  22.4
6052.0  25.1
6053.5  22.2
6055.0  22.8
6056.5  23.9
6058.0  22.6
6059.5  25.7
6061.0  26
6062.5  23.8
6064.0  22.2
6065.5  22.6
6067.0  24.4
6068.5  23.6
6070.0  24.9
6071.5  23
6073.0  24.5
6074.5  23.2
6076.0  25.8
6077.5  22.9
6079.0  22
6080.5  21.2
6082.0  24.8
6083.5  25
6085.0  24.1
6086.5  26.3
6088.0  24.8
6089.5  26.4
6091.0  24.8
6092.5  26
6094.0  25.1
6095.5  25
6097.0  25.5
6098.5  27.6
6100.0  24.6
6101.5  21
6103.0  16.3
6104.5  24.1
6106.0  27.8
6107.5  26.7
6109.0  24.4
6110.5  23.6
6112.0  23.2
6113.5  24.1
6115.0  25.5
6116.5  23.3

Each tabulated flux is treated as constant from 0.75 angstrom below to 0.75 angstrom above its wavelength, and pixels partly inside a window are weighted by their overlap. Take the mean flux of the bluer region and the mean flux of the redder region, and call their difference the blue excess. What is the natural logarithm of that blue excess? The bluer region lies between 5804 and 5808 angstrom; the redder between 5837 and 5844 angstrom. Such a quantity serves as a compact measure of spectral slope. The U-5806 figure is 1.4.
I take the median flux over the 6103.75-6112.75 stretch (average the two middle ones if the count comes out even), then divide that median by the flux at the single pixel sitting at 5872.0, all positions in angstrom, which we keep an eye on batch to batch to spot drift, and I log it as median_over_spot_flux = 1.6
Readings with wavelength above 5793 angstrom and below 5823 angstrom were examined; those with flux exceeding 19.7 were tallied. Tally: 12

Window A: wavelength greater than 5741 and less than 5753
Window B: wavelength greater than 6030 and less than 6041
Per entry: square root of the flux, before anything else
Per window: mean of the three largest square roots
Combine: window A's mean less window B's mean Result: 0.0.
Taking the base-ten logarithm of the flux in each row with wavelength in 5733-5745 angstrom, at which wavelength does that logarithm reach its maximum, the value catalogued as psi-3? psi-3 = 5741.5 angstrom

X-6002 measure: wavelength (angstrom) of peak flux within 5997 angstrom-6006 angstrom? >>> 6005.5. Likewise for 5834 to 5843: 5842.0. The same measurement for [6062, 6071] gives 6070.0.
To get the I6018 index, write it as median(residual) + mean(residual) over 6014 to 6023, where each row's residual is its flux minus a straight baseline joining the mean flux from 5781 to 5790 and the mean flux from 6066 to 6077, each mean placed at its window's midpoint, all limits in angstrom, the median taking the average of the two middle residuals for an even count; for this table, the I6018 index -3.5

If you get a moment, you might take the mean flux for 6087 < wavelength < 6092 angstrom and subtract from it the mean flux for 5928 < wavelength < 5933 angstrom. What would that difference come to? 9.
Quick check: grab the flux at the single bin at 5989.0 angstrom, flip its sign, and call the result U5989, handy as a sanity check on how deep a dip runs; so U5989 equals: -19.7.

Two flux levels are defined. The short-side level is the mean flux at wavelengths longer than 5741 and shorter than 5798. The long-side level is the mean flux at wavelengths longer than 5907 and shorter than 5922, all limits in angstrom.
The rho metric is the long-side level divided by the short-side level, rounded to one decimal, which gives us 0.6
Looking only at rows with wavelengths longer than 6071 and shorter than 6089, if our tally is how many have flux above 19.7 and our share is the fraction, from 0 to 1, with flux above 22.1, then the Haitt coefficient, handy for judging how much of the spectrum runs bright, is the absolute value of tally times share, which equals 10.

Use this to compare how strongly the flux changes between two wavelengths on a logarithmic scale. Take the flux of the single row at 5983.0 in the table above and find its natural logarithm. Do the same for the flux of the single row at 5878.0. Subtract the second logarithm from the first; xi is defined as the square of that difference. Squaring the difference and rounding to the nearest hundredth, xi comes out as 0.16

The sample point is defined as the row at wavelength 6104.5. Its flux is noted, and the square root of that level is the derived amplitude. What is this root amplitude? 4.91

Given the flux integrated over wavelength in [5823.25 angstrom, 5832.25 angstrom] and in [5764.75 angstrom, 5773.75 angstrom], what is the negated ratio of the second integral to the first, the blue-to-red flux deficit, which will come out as -1.07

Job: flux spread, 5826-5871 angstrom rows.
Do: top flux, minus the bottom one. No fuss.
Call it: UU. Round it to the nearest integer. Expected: 11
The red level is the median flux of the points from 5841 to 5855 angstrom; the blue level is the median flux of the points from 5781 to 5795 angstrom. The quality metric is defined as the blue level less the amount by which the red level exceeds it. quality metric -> 26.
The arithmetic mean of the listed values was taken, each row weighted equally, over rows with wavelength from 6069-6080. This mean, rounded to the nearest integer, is 24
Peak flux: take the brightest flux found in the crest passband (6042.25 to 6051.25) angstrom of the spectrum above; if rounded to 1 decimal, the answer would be 26.6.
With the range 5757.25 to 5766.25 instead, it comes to 22.3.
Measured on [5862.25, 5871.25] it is 19.8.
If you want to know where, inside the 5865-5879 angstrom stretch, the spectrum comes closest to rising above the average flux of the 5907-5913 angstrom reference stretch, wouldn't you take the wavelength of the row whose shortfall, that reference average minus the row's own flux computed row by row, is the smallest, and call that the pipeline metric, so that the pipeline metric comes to 5870.5 angstrom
